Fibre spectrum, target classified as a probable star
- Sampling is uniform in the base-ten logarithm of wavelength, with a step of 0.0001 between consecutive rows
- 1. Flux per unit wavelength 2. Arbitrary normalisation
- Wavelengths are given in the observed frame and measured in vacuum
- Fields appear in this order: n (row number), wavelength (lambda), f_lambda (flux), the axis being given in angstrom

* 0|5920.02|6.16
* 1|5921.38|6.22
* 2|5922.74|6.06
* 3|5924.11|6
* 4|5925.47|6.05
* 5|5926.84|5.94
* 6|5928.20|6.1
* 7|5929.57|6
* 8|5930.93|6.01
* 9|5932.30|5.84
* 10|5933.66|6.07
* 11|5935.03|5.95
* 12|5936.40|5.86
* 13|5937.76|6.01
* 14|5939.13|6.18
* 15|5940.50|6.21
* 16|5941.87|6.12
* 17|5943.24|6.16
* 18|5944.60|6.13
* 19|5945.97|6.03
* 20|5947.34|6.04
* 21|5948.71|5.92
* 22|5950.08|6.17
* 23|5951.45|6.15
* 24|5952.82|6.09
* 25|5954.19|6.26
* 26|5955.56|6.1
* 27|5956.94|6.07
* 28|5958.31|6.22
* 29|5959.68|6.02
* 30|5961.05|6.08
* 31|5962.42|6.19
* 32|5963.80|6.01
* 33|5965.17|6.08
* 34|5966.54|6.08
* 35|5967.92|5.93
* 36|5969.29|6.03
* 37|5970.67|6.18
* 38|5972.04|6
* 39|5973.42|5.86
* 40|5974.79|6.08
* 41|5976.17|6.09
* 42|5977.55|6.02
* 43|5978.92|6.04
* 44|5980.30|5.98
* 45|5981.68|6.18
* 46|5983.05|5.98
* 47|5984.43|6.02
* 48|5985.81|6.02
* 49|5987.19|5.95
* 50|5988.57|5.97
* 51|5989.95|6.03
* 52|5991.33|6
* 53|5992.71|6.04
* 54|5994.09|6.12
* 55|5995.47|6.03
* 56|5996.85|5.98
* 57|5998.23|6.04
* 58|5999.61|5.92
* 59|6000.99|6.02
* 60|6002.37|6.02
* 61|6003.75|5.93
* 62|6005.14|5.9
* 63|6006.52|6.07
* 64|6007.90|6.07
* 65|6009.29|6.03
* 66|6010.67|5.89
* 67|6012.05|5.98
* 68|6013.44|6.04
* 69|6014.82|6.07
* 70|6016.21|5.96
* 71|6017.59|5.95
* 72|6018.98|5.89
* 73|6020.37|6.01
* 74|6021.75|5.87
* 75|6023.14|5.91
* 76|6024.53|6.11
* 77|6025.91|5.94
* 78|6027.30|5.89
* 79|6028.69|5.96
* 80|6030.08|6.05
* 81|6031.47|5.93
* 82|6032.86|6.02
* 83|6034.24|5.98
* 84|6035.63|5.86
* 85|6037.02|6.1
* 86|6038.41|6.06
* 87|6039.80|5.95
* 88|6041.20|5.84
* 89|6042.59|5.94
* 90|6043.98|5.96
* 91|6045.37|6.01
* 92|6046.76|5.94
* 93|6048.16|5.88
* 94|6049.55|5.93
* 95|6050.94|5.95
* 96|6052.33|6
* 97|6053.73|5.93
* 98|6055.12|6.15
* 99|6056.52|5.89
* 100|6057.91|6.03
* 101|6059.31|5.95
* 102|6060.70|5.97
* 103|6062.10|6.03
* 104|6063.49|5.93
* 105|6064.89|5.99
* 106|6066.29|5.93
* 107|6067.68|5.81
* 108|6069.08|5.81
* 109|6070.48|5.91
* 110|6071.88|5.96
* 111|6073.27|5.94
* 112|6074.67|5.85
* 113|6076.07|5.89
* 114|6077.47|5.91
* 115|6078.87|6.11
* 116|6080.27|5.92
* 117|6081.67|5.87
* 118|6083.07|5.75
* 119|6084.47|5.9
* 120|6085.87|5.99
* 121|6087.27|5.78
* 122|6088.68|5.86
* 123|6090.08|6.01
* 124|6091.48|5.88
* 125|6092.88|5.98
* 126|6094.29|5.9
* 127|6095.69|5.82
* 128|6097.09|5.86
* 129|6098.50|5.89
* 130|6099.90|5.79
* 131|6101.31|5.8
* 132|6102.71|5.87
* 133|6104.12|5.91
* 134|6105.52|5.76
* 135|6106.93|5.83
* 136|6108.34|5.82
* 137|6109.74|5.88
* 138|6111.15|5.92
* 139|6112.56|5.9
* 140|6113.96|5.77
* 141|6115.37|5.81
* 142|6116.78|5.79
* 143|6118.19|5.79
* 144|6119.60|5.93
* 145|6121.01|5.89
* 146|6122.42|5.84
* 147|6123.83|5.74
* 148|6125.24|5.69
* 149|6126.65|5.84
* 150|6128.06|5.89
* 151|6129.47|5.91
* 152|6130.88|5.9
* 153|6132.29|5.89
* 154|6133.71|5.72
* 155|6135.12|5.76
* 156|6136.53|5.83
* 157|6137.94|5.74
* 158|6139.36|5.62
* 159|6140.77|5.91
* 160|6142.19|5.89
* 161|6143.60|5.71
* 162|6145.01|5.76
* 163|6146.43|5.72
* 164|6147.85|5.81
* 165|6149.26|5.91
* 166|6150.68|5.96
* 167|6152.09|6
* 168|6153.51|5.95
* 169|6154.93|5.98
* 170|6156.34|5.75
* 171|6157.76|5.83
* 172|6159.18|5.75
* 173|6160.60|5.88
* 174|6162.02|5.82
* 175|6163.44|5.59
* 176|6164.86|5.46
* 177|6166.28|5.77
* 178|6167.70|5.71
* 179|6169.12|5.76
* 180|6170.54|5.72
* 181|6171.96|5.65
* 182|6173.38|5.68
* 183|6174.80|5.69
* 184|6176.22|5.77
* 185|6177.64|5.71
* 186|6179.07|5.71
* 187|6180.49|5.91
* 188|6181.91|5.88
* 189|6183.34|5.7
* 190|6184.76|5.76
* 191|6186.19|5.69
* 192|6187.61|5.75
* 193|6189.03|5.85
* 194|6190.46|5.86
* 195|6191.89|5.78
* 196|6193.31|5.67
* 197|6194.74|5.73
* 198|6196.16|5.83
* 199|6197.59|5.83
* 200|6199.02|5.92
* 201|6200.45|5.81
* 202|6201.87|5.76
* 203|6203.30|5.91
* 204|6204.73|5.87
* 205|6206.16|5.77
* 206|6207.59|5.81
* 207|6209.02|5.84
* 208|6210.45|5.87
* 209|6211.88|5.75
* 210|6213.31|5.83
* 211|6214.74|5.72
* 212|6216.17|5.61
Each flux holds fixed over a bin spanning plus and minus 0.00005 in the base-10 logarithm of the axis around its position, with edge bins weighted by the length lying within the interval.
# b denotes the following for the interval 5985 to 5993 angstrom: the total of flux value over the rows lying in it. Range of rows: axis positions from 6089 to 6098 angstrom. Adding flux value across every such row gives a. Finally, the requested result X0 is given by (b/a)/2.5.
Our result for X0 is 0.406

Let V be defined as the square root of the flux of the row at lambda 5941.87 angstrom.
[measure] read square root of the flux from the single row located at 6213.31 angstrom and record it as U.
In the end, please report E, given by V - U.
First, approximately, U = 2.41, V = 2.47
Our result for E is 0.06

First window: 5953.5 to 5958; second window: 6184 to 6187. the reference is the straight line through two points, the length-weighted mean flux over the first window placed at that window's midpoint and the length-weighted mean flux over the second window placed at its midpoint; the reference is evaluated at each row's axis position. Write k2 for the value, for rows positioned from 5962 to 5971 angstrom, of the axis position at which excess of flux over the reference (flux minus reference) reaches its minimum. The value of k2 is 5967.92 angstrom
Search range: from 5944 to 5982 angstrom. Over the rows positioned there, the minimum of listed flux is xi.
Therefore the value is 5.86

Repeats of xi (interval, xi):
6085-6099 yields 5.78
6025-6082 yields 5.81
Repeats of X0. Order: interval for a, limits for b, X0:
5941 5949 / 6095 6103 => 0.385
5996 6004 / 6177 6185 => 0.386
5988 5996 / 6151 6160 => 0.390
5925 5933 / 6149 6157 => 0.396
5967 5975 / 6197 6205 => 0.389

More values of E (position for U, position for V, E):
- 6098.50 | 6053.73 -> 0.01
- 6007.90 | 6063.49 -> -0.03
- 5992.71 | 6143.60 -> -0.07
